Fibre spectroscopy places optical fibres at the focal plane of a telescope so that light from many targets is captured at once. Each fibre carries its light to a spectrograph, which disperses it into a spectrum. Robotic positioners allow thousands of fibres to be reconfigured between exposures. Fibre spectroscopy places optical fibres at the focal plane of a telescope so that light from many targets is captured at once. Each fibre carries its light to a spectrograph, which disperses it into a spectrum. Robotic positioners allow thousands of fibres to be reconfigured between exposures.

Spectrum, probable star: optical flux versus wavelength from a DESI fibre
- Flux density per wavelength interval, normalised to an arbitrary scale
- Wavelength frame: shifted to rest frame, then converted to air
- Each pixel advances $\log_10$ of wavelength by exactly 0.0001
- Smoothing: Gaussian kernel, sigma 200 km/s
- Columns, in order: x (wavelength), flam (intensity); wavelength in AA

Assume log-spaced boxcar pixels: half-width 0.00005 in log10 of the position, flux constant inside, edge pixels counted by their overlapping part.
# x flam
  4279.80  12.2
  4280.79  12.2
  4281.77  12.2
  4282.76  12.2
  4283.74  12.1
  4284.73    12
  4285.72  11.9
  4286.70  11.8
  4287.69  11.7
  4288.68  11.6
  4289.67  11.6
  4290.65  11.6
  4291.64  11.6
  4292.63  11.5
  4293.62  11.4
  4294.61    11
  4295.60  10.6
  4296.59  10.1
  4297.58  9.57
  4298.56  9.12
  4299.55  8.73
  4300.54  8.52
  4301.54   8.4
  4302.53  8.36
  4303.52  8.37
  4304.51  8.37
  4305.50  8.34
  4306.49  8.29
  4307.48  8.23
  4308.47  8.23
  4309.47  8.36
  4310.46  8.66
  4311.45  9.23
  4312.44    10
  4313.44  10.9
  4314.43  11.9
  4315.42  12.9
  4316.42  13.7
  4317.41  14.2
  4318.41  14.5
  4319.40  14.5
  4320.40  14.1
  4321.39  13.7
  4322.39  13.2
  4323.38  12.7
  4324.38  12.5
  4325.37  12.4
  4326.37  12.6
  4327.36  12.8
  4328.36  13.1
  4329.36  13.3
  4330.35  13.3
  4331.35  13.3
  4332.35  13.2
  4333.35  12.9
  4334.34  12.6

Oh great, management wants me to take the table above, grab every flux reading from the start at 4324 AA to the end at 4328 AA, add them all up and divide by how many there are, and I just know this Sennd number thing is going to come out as 12.6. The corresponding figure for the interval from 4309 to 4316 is 10.3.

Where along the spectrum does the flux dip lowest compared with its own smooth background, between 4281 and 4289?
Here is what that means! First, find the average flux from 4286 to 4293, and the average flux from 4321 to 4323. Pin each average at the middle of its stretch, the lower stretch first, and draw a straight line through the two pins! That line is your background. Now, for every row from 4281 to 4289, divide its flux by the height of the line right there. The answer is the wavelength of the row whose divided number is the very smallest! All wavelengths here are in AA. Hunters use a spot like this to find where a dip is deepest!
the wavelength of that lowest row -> 4288.68 AA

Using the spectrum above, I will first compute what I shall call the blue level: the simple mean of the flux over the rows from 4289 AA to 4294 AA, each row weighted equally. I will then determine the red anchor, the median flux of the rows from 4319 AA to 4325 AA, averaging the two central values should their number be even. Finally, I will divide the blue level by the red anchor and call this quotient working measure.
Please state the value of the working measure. 0.86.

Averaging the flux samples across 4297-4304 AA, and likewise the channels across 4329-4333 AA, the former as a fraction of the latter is 0.66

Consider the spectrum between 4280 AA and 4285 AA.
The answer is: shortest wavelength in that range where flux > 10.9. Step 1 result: 4280.79 AA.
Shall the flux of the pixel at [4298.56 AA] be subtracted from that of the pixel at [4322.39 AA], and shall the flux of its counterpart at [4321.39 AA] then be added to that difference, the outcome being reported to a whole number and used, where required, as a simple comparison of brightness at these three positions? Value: 18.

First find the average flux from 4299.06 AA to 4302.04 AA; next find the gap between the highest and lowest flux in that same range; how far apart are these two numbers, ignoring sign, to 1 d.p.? 8.2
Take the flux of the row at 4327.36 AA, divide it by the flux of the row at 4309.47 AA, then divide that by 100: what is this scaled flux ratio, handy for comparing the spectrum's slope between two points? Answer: 0.0153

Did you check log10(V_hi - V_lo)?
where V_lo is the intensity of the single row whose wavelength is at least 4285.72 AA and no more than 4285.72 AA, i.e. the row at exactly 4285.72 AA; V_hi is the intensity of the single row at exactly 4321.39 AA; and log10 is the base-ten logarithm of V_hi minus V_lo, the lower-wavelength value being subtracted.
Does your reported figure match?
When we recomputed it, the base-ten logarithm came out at 0.26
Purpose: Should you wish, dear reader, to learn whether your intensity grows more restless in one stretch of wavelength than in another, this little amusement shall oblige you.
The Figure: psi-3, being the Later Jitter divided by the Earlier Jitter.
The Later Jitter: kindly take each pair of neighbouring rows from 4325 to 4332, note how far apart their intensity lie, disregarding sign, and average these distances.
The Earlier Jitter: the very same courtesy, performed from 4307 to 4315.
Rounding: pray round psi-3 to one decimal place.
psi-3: 0.3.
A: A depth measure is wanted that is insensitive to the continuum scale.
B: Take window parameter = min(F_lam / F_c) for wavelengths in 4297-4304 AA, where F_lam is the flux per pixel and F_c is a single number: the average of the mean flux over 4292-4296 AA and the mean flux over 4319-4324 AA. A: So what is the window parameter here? 0.68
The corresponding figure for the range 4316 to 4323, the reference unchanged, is 1.07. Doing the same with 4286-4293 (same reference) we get 0.93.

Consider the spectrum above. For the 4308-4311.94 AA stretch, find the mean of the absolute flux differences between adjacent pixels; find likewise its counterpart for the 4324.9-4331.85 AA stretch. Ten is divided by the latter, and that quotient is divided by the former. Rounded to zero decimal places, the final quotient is 200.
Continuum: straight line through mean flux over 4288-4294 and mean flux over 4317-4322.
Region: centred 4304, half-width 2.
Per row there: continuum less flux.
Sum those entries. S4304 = 18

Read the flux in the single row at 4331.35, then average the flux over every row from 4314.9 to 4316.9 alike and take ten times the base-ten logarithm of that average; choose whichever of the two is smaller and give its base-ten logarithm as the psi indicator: 1.05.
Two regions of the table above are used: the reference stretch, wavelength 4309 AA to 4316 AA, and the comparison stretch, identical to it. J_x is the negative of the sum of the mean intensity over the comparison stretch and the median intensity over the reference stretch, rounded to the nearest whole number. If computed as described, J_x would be -20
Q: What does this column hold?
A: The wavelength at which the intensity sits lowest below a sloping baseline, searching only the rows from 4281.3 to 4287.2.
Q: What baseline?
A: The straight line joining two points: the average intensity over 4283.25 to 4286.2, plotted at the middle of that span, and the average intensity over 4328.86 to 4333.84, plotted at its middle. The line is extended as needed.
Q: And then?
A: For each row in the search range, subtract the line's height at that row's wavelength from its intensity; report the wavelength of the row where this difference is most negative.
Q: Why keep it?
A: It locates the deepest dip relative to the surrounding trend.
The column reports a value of 4286.70 AA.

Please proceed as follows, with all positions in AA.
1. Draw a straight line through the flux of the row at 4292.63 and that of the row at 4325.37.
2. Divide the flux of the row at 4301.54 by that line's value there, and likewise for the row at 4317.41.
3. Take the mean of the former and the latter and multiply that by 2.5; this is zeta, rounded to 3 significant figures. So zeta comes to 2.35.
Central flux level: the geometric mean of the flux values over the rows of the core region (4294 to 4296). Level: 10.8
